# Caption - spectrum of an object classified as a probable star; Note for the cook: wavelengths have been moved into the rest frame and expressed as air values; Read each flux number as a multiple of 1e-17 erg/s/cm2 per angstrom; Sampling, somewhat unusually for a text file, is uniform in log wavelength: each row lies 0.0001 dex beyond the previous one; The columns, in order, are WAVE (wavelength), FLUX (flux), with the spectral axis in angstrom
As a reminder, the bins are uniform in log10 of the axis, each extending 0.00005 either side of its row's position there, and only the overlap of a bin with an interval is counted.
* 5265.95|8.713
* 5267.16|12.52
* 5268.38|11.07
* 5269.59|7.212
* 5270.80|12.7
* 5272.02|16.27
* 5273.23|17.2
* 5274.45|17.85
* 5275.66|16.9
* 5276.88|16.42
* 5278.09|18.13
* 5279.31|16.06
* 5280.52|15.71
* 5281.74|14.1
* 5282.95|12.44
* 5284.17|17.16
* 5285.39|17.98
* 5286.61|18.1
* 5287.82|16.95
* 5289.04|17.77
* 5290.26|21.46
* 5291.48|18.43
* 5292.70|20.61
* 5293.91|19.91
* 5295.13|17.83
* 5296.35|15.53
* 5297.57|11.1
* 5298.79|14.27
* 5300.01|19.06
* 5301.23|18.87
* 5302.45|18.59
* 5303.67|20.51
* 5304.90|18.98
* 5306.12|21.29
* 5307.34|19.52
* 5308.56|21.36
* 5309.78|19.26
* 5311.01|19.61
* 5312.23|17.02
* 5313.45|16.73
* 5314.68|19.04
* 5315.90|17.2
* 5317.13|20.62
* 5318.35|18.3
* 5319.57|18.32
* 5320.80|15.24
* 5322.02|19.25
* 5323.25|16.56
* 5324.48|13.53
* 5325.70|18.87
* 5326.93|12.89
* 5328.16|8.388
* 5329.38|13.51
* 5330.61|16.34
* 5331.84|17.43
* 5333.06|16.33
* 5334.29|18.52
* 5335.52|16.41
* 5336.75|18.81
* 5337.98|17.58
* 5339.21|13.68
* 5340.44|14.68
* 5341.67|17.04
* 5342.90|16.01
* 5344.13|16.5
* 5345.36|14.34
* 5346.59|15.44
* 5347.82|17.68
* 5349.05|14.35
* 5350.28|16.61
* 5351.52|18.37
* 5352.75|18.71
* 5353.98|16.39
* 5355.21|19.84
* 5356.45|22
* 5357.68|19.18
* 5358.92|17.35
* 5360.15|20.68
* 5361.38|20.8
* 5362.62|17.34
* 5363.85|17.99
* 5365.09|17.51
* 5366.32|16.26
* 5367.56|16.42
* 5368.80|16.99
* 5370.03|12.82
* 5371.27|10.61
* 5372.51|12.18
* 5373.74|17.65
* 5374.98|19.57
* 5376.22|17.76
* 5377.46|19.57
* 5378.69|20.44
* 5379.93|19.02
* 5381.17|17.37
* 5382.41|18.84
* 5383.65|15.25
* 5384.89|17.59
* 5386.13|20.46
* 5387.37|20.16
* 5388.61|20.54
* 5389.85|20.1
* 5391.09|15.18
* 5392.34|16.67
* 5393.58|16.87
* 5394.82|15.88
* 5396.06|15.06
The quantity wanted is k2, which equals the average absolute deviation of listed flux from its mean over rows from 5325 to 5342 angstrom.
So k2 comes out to 2.2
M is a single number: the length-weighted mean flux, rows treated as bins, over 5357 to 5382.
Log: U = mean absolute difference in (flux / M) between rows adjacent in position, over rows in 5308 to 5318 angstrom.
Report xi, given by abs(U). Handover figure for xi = 0.106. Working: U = 0.106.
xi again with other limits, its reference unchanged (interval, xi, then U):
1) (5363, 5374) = 0.114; 0.114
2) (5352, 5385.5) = 0.117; 0.117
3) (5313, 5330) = 0.193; 0.193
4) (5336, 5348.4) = 0.099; 0.099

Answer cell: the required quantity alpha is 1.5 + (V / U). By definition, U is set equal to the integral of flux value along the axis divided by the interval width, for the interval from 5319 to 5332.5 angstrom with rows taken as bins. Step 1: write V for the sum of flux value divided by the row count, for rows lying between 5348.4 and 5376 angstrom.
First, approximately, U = 15.5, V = 17.3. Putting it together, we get 2.615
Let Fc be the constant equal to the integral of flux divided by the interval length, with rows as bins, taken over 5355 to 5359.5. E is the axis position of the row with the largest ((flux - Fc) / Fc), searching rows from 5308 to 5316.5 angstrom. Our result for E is 5308.56 angstrom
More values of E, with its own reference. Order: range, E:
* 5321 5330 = 5322.02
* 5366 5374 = 5373.74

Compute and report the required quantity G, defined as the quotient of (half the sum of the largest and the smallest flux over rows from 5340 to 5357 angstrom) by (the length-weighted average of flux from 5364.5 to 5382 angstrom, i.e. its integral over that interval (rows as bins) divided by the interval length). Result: 1.08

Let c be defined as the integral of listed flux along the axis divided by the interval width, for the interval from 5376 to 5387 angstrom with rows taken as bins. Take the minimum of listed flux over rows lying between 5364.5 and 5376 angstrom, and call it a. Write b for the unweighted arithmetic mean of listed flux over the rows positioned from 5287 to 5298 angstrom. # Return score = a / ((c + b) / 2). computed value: 0.58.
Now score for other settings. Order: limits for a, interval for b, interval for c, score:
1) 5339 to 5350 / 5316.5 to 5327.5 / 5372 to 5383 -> 0.78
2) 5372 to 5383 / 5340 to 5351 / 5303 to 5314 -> 0.69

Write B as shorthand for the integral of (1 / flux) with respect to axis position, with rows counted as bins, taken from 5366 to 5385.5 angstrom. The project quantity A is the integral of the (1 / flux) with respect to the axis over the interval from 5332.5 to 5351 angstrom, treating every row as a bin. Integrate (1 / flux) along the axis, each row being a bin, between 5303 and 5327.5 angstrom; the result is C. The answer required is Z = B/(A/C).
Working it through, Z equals 1.4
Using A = 1.15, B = 1.2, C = 1.4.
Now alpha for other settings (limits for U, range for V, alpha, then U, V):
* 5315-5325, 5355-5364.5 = 2.611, 17.5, 19.4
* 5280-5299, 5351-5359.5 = 2.615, 16.9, 18.8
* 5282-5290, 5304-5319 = 2.634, 16.8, 19.1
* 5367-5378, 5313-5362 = 2.567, 15.9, 17.0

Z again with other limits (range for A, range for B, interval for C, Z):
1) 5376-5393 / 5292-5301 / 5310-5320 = 0.3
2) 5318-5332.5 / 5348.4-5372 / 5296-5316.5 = 1.7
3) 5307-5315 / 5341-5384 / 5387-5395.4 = 2.9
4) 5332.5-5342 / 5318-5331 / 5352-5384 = 2.9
